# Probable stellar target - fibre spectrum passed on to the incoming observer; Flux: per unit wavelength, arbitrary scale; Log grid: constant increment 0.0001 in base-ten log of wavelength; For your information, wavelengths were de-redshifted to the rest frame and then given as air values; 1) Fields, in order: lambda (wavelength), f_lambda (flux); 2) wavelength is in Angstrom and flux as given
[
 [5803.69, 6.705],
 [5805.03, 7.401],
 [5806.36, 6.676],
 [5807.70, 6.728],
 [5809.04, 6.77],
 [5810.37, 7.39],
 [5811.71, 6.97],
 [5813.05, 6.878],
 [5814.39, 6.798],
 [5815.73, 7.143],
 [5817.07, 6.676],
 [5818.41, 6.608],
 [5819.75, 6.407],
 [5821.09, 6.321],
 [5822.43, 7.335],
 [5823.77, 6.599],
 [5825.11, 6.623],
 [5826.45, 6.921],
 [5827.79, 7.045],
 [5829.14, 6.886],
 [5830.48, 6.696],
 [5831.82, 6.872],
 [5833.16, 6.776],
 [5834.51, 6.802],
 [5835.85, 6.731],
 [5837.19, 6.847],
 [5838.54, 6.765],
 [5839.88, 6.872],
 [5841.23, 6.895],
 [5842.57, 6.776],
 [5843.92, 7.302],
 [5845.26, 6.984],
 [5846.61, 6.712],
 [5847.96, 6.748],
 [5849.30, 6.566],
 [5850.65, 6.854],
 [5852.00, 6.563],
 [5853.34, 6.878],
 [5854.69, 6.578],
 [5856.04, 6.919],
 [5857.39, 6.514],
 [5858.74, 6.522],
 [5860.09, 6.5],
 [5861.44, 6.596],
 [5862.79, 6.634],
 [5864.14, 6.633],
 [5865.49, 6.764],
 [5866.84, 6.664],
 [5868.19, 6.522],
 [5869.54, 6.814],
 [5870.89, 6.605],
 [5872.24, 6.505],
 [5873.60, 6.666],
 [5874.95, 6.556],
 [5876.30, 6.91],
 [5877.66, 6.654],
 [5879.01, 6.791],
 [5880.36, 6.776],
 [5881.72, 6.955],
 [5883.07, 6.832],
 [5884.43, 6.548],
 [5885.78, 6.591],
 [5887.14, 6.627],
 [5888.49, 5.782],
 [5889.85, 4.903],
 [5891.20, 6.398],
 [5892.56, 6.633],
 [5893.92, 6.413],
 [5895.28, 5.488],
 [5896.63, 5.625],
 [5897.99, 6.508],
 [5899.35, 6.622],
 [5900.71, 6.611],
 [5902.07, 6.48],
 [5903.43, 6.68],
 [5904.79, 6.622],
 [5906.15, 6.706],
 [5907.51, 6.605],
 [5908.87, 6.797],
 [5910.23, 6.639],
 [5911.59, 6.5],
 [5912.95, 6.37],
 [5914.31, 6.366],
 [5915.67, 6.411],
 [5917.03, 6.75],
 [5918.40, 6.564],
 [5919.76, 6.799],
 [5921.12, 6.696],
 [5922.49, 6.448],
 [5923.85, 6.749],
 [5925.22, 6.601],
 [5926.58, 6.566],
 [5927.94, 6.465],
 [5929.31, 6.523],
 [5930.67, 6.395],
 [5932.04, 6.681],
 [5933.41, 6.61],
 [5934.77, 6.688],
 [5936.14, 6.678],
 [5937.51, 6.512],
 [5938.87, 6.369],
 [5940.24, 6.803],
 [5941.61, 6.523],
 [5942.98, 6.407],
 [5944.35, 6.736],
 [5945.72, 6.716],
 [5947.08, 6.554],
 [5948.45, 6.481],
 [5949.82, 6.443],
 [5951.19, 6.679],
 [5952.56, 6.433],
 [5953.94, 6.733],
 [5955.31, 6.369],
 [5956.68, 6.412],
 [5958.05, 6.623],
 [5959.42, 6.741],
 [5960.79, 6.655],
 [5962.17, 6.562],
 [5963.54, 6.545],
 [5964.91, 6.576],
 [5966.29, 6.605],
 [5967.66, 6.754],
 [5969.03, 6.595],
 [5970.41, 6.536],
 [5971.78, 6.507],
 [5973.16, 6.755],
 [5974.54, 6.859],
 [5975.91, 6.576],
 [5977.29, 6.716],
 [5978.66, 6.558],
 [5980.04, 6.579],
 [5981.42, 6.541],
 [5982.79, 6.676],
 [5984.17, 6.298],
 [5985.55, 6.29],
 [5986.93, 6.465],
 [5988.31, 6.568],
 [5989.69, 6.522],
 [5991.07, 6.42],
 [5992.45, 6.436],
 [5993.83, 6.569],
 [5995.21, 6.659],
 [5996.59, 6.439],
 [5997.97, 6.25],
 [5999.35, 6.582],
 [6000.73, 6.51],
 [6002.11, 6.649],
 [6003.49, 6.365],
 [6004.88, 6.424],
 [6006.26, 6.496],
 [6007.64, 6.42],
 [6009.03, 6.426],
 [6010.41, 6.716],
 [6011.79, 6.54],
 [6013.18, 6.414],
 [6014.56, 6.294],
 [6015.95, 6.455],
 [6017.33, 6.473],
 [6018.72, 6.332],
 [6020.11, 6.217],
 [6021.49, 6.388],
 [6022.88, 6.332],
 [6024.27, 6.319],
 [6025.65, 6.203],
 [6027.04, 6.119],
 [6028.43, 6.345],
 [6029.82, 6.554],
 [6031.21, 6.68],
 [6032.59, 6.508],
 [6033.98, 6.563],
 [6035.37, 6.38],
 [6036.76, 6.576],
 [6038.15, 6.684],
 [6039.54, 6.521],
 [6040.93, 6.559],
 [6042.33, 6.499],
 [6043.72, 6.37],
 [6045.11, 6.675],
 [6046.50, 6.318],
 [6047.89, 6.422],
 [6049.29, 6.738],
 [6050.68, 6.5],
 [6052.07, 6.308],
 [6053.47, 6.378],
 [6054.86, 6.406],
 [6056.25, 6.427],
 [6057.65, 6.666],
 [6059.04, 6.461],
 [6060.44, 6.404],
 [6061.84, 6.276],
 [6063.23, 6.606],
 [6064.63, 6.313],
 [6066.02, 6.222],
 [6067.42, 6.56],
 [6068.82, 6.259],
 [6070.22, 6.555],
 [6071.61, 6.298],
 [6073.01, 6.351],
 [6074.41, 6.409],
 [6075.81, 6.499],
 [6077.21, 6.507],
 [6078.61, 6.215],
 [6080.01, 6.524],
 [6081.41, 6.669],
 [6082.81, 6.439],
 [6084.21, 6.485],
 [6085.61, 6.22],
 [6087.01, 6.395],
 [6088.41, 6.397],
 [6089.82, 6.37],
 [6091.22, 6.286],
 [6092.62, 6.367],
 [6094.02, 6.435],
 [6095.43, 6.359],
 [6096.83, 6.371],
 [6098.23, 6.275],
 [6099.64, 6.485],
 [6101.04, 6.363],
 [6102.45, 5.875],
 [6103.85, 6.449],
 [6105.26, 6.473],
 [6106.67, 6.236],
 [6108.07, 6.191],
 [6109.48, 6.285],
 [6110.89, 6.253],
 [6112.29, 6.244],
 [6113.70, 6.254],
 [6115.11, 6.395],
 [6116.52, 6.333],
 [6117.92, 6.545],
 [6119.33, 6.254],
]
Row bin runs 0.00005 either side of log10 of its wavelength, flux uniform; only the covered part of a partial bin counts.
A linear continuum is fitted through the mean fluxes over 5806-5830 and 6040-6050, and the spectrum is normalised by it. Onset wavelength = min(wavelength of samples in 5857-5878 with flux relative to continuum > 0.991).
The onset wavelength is 5865.49 Angstrom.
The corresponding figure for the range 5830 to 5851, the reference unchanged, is 5831.82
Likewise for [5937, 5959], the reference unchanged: 5940.24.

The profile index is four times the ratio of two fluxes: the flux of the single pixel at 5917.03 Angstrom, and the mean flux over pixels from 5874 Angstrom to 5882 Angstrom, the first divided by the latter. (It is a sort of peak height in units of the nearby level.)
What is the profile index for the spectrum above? 3.99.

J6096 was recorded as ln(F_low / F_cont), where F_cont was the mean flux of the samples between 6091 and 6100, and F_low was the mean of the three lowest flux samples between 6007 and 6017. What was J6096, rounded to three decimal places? 0.001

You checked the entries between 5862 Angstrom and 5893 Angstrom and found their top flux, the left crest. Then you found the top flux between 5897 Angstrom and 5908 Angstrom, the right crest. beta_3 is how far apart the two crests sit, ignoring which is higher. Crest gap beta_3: 0.25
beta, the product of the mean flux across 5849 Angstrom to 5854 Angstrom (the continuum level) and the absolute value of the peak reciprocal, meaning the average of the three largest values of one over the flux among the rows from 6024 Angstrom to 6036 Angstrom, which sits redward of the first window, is 1.08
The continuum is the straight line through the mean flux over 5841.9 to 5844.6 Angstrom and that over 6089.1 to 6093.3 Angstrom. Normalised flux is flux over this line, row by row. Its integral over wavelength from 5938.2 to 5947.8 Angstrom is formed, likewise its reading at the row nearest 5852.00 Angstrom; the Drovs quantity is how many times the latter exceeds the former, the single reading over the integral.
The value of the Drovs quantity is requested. 0.100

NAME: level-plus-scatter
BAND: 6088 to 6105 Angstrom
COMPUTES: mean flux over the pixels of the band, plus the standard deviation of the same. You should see 6.49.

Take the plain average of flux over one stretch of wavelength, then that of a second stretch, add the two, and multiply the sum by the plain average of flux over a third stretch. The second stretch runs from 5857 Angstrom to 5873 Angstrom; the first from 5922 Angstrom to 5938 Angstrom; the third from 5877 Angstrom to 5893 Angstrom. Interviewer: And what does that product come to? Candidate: 85.1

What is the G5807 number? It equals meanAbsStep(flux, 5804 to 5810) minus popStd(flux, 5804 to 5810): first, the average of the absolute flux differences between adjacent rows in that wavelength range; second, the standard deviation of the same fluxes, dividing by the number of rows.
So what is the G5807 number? -0.022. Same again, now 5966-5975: 0.003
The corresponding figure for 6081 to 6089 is 0.010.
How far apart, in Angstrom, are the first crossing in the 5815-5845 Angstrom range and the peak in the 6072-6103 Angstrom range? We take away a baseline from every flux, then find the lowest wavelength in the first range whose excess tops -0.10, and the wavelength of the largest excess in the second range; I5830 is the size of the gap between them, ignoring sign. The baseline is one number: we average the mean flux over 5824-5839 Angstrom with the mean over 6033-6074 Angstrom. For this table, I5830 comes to 265.7 Angstrom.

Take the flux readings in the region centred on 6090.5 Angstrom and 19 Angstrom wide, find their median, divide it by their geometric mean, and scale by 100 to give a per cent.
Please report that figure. 100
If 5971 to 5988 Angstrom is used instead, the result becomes 100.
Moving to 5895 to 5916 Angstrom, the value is 102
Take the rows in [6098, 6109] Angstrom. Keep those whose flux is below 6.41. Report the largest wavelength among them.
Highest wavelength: 6108.07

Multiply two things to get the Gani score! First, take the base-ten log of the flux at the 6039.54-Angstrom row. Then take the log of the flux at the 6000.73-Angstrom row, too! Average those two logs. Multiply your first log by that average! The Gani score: 0.663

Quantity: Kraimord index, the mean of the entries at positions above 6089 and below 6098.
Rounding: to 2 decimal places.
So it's 6.36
